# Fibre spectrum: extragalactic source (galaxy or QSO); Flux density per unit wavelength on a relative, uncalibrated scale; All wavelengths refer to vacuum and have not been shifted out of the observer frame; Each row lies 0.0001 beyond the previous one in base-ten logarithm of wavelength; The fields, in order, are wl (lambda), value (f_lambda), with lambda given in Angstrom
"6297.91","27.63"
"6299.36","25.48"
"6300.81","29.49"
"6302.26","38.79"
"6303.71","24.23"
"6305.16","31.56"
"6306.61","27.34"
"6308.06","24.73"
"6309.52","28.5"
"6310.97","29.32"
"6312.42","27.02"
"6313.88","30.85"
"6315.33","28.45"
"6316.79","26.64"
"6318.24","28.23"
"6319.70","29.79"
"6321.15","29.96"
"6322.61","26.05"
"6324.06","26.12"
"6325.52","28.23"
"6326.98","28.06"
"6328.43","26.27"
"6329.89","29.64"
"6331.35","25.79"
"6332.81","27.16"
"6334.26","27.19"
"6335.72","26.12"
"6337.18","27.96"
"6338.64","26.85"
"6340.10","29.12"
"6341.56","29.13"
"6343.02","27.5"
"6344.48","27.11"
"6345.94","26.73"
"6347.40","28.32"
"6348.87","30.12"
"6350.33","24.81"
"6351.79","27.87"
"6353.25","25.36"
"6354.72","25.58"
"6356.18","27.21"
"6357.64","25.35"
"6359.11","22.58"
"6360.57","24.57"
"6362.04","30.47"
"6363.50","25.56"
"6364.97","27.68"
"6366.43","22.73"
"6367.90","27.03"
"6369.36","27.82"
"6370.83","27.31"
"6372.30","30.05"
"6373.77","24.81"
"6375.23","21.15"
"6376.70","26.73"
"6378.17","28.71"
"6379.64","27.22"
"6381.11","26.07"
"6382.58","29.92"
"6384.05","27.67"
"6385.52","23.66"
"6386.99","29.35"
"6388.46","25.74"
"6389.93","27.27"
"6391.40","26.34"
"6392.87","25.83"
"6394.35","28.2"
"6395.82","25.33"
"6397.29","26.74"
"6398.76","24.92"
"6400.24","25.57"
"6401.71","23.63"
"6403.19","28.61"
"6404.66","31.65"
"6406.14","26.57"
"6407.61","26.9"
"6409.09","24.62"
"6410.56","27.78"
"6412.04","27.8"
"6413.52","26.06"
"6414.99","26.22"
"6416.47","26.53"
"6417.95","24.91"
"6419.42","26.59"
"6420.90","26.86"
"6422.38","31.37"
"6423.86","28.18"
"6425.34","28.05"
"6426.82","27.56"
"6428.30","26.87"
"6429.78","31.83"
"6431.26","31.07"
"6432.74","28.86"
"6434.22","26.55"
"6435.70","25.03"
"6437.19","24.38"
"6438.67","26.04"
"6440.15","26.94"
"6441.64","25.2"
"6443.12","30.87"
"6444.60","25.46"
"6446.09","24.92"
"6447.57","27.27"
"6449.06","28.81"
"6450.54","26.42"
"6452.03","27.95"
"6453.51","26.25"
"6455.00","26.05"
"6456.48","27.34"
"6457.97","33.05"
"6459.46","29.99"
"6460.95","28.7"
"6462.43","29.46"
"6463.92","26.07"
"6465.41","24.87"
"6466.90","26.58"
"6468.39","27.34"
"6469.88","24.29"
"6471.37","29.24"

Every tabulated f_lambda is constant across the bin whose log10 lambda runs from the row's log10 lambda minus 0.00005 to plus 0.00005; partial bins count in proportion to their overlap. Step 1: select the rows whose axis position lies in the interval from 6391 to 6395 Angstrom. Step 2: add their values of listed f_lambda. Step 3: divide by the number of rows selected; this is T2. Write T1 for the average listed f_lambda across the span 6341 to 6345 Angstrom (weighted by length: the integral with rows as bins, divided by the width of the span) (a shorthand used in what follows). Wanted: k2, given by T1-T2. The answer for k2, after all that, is 1.12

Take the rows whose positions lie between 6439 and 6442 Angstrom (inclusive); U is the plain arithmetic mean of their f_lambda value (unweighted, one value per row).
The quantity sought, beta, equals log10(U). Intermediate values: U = 26.1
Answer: 1.42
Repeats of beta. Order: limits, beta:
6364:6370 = 1.42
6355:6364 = 1.41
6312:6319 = 1.45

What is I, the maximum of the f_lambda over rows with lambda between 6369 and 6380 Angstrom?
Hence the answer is 30.05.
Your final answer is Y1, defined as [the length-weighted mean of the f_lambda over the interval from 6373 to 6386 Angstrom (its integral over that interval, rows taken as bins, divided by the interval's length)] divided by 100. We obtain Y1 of 0.263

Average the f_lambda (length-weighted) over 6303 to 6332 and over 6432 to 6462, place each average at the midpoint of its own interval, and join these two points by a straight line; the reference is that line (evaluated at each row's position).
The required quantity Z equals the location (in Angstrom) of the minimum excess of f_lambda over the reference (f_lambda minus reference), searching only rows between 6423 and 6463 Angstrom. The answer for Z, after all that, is 6437.19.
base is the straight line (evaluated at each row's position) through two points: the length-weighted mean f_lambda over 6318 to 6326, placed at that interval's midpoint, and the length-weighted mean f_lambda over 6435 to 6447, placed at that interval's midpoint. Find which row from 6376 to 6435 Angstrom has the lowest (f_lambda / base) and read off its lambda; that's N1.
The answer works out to 6385.52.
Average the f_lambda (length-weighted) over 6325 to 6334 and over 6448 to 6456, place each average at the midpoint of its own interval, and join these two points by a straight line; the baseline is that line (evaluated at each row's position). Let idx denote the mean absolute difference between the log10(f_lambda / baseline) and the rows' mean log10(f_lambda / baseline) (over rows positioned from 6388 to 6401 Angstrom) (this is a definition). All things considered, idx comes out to 0.013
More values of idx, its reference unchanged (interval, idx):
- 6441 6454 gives 0.024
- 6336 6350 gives 0.015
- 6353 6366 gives 0.026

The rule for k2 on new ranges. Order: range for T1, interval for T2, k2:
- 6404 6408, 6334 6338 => 1.35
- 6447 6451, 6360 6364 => 0.72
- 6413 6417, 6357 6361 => 2.13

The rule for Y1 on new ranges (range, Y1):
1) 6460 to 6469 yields 0.272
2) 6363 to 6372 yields 0.265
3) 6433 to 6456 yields 0.266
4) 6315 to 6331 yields 0.279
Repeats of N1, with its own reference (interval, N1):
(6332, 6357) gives 6350.33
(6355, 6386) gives 6375.23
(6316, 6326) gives 6322.61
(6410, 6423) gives 6417.95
